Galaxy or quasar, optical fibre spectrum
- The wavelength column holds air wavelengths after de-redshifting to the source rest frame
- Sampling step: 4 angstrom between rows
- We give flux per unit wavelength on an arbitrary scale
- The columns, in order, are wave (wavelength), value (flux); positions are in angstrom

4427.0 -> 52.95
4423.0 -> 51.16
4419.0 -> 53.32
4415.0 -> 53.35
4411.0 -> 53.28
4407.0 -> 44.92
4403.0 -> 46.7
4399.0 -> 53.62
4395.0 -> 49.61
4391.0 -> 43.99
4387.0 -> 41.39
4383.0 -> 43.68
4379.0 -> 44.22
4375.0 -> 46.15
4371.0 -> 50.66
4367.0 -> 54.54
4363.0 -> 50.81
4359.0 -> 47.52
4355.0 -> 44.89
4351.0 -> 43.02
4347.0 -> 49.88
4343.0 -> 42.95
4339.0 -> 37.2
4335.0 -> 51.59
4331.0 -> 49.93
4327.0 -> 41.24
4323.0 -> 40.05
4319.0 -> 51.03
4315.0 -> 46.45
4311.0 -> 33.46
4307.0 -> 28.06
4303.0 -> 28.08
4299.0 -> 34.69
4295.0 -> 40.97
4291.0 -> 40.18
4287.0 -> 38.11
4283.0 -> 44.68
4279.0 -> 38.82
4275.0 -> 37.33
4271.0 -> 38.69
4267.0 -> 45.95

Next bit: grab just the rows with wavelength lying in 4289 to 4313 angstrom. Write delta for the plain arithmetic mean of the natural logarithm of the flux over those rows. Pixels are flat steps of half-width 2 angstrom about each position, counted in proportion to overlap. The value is 3.52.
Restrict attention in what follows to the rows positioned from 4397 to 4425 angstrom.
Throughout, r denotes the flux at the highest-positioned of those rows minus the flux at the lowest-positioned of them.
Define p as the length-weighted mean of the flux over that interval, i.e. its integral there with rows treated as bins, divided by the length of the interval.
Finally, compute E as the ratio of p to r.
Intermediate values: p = 50.9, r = -2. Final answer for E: -21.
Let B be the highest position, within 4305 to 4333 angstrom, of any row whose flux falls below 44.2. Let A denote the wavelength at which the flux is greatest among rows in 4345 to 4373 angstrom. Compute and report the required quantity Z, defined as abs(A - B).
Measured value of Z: 40 angstrom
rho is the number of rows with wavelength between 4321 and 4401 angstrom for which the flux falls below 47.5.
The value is 11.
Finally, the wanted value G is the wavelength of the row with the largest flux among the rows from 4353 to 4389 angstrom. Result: 4367.0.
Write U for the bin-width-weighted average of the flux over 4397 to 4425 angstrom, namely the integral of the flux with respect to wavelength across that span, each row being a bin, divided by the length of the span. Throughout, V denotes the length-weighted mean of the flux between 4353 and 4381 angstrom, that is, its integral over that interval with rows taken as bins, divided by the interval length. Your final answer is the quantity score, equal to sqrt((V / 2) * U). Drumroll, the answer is 35.1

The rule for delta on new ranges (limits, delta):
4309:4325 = 3.74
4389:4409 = 3.86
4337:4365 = 3.81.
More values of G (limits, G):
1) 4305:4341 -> 4335.0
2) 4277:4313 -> 4283.0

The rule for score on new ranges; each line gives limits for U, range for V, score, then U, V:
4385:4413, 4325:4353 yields 32.8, 47.6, 45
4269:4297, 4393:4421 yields 31.8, 39.8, 51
